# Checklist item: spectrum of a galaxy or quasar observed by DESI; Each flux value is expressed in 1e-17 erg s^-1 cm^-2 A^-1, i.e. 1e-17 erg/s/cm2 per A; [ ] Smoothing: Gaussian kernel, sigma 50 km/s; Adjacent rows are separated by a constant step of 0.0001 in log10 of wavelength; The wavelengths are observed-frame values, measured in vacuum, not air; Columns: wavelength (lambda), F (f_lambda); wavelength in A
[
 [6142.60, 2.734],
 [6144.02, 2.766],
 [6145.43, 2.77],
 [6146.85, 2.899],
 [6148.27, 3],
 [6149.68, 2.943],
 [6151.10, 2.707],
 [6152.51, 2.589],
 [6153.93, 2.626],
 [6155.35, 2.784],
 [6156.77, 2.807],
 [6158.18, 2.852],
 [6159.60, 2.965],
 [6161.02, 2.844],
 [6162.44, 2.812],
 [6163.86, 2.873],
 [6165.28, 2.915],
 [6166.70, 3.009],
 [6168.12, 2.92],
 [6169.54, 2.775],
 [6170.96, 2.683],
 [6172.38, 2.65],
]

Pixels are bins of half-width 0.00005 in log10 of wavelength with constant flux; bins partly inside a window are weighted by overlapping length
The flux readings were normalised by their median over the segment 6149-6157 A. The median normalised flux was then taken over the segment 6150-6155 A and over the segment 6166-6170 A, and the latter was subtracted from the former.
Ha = -0.11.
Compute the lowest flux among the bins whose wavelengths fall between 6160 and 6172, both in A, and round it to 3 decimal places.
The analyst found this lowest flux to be 2.683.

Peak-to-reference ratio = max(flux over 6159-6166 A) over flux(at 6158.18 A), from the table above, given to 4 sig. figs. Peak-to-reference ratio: 1.040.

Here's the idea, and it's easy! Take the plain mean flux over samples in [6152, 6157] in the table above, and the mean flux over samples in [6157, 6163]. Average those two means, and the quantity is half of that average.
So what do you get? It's 1.39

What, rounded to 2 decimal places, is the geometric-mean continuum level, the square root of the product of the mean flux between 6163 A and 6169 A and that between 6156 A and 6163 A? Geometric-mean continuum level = 2.89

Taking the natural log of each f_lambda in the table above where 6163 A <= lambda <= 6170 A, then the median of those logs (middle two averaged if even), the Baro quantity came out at 1.07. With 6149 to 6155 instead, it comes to 0.98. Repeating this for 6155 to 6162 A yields 1.05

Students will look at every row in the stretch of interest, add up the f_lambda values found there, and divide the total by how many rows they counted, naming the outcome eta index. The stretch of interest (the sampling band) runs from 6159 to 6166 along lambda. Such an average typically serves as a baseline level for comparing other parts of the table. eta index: 2.88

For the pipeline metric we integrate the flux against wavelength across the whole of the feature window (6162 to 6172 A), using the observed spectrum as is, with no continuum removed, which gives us 28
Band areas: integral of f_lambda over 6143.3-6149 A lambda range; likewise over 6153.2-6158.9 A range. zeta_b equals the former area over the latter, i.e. 1.03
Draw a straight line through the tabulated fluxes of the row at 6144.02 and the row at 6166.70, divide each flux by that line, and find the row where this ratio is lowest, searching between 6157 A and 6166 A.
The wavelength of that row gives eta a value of 6162.44 A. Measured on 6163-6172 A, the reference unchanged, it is 6170.96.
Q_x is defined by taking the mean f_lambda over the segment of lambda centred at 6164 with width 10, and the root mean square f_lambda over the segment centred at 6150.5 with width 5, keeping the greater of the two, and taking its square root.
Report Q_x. 1.70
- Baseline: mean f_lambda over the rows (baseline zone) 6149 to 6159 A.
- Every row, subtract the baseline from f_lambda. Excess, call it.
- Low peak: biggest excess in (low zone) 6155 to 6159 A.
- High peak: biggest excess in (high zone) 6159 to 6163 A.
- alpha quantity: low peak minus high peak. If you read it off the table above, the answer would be -0.11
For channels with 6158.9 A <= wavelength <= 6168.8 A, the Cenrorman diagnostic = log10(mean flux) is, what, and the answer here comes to 0.463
